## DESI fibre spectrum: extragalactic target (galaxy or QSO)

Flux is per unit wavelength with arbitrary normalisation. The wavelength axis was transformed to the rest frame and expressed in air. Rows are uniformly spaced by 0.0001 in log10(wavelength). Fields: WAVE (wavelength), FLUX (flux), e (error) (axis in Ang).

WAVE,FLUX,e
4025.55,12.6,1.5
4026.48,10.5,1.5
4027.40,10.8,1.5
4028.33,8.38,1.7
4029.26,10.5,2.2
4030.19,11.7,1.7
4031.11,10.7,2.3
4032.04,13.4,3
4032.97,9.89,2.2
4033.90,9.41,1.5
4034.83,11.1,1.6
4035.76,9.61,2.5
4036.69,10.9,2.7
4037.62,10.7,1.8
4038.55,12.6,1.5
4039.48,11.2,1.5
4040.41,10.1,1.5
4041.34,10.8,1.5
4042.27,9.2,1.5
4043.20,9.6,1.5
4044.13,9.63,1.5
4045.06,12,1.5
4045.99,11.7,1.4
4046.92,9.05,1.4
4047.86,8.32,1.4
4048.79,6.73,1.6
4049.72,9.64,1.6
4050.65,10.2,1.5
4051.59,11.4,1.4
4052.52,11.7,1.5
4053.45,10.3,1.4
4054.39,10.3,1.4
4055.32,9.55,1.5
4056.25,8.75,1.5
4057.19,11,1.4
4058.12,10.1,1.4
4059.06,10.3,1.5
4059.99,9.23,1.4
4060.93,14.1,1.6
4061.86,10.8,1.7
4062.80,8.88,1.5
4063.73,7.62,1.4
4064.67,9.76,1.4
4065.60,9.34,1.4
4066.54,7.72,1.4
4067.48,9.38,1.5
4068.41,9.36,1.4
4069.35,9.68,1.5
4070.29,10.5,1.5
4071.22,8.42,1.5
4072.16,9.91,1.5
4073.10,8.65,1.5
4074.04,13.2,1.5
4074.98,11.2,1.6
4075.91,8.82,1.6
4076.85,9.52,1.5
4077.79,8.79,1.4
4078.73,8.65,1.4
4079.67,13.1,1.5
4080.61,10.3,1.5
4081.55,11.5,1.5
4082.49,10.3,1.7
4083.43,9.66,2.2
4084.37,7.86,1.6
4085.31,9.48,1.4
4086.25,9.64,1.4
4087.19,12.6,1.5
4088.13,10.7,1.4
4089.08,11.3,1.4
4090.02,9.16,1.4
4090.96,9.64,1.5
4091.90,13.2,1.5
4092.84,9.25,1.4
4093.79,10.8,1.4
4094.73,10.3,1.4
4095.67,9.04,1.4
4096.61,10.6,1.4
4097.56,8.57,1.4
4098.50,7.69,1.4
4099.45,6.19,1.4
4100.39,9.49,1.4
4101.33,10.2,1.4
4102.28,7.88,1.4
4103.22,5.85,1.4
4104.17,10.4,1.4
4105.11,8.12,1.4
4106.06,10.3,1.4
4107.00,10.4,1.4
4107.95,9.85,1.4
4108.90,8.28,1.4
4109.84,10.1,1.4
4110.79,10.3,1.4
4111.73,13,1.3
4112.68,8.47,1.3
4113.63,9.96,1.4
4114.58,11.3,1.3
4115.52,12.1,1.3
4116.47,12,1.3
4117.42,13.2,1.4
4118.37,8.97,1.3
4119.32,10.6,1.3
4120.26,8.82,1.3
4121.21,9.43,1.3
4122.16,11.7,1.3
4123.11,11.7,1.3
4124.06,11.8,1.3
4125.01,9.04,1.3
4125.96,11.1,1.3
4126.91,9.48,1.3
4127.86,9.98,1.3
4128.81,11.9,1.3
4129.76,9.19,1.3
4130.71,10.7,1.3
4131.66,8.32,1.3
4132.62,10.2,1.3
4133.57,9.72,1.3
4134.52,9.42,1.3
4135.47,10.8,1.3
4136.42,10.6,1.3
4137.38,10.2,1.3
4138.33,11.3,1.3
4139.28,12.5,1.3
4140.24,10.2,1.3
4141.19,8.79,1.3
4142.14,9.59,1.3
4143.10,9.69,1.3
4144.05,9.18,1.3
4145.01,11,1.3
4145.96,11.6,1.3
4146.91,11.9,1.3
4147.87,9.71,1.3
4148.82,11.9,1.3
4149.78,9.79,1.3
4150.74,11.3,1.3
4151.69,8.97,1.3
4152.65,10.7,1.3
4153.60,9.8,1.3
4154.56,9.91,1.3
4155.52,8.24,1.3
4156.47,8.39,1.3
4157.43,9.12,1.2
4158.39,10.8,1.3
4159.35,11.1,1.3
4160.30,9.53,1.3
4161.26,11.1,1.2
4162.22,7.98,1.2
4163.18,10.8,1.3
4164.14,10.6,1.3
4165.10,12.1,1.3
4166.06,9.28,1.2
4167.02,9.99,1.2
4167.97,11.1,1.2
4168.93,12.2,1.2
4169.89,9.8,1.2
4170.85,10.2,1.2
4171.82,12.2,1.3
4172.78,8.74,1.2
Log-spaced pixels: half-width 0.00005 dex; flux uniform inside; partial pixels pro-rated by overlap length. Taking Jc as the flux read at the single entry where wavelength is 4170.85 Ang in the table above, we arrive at 10.2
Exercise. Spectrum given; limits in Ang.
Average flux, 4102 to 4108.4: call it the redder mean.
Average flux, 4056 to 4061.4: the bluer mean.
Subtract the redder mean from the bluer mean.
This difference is 1.6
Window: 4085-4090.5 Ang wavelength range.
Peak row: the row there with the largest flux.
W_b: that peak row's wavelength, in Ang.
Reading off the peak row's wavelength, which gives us 4087.19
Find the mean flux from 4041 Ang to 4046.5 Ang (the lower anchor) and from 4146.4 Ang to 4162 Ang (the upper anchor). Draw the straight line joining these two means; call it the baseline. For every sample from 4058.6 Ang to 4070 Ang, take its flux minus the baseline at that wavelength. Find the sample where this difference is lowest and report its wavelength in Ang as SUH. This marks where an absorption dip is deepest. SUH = 4063.73 Ang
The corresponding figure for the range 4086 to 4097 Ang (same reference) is 4095.67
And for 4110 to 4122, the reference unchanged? 4112.68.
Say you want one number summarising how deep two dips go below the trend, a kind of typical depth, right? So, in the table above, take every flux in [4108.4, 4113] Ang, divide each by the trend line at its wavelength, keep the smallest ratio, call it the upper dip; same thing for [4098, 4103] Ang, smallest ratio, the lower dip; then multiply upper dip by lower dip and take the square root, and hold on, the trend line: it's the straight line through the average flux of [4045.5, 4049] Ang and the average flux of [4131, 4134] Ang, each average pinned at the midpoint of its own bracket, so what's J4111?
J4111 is 0.77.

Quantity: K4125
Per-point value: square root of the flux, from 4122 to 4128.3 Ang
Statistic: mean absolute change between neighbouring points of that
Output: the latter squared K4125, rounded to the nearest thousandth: 0.034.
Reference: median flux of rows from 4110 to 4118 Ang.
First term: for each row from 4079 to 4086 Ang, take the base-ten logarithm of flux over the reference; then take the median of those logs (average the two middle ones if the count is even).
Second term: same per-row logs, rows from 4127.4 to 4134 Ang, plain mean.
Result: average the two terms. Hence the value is -0.061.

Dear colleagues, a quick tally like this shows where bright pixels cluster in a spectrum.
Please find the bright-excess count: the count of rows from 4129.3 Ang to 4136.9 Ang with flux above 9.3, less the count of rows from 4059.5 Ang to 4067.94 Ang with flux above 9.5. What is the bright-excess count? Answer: 3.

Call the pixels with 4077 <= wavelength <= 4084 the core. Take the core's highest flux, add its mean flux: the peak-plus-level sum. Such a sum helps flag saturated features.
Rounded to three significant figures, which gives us 23.4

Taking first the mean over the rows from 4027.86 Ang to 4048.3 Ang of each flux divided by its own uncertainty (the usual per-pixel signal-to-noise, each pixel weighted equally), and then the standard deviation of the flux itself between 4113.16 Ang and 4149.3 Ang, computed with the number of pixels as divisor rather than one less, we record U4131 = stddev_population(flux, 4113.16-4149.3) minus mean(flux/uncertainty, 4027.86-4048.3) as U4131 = -4.9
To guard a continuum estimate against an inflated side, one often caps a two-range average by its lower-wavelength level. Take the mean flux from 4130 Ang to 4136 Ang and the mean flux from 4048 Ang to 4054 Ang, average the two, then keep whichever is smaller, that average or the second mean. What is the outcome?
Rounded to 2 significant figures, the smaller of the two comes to 9.9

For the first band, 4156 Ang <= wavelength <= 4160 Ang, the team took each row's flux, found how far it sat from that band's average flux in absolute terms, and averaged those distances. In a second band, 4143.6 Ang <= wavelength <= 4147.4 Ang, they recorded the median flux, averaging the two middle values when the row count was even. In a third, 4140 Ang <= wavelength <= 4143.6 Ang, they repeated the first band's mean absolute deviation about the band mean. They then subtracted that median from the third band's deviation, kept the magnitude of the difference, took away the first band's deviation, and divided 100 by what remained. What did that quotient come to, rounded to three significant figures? 10.2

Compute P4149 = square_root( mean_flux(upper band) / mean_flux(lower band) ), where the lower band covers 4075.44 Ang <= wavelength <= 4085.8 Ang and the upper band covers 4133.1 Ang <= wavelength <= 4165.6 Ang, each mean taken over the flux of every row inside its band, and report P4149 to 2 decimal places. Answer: 1.02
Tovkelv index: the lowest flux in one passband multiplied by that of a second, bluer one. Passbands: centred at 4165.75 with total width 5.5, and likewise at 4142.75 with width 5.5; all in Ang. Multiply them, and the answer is 82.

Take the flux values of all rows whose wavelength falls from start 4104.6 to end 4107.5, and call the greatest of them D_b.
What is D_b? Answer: 10.4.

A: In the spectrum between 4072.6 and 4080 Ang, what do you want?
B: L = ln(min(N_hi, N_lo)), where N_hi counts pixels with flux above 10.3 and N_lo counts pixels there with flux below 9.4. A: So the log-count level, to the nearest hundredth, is 1.10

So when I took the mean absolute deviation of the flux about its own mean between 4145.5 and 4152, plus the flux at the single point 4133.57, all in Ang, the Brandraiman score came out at 10.8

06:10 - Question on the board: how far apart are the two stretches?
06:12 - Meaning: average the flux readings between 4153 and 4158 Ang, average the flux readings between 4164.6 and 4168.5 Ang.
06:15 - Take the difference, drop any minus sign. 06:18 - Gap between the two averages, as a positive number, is 1.5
